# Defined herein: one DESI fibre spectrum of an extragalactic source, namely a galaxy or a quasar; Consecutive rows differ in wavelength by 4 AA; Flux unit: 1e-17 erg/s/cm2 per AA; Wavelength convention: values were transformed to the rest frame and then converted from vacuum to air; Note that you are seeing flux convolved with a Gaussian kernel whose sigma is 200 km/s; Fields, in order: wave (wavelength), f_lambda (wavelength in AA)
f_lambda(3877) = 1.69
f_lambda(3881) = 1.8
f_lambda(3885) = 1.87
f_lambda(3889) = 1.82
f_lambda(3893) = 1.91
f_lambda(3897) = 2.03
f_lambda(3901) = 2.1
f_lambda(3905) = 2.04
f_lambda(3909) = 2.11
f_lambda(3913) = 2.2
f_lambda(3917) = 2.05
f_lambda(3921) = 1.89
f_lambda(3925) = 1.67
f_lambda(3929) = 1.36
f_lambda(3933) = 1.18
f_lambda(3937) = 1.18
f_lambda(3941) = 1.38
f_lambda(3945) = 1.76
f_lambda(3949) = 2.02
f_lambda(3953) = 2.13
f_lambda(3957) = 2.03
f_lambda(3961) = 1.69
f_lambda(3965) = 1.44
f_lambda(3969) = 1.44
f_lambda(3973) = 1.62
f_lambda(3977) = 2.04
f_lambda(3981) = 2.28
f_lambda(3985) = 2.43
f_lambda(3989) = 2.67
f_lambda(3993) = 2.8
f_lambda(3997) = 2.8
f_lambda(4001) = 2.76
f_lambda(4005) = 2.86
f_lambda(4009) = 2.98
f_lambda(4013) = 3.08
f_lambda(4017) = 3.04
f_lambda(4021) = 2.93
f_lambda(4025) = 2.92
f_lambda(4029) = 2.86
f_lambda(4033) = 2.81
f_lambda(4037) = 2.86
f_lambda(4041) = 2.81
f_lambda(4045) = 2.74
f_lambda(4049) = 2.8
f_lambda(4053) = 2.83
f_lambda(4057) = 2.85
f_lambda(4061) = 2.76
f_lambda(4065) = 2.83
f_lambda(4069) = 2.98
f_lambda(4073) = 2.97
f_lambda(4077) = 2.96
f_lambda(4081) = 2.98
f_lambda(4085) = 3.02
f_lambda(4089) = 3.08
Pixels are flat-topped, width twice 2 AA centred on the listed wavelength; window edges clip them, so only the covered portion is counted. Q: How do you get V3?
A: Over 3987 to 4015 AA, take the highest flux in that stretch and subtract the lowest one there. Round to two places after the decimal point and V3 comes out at 0.41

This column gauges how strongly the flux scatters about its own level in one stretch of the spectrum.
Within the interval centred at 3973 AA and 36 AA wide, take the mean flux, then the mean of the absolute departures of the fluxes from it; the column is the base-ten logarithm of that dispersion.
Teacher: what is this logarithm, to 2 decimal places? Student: -0.44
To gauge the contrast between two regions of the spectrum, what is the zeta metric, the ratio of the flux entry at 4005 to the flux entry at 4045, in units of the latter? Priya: 1.04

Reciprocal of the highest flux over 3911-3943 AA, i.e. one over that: 0.45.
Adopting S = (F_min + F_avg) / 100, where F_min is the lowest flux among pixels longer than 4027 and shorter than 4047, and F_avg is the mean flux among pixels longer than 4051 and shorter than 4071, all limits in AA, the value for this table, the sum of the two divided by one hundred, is 0.056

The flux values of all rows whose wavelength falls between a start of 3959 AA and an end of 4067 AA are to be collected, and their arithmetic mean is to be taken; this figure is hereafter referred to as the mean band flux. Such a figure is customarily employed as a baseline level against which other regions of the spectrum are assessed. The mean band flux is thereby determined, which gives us 2.6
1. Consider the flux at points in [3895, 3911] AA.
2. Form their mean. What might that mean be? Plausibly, 2.07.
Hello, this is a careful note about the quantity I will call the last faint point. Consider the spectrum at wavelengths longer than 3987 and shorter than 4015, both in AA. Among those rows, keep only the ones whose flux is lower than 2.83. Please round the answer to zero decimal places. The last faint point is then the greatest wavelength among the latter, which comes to 4001 AA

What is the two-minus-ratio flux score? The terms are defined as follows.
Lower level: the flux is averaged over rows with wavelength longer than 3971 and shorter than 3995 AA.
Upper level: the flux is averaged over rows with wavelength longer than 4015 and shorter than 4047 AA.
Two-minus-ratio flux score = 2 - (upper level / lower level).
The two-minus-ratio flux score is 0.76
